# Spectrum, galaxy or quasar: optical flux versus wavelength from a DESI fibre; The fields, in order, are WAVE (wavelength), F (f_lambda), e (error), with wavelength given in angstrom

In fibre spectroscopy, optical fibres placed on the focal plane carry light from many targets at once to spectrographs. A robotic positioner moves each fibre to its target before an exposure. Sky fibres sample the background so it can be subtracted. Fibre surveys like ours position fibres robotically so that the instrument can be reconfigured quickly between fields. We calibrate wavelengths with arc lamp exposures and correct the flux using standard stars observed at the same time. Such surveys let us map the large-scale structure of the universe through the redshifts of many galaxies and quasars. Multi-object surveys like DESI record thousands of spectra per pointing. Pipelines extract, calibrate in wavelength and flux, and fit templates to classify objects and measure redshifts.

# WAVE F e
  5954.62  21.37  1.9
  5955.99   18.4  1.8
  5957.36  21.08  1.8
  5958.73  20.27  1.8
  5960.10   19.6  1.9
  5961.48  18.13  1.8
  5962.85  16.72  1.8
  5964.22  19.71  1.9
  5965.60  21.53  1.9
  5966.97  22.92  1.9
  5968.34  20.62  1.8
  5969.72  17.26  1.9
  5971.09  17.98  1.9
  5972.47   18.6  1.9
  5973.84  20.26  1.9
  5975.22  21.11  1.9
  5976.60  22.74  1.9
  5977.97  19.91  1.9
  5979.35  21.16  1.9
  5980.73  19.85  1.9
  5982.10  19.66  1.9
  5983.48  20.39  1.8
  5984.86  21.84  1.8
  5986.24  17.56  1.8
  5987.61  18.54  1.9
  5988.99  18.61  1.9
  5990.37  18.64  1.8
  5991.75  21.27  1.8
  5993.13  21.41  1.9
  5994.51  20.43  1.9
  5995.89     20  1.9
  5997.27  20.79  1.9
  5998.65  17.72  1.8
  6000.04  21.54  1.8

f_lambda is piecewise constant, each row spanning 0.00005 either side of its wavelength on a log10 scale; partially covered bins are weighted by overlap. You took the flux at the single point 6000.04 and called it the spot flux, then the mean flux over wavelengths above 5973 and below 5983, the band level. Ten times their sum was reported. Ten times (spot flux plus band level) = 422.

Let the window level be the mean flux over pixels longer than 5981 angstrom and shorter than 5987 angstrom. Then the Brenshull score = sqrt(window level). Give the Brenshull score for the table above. 4.46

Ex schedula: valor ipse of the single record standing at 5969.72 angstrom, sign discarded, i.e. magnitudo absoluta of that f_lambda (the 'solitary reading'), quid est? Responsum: 17.3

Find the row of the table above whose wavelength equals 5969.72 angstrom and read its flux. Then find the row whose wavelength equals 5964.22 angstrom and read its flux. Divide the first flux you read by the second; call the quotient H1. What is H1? 0.88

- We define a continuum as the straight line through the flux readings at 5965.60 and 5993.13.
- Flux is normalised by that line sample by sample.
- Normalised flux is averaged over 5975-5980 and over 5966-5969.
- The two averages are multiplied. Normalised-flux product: 1.00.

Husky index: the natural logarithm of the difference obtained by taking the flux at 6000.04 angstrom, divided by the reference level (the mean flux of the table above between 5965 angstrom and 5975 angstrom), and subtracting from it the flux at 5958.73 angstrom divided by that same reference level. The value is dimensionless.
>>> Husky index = -2.75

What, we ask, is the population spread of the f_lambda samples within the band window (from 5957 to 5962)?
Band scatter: 1.08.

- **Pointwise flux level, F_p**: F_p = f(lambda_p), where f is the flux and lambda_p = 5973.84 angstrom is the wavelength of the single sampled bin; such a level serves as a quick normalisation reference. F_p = 20.26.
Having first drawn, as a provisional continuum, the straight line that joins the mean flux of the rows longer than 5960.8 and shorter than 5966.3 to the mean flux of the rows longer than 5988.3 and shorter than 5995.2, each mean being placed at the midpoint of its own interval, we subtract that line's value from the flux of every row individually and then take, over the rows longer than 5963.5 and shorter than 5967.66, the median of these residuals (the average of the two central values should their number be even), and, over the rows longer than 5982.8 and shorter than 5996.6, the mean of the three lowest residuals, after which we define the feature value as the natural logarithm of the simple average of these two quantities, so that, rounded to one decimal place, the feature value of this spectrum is -1.0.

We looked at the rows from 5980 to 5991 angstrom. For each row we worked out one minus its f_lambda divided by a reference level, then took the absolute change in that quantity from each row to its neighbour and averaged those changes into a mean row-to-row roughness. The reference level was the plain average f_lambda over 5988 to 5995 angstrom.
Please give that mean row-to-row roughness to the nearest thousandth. 0.055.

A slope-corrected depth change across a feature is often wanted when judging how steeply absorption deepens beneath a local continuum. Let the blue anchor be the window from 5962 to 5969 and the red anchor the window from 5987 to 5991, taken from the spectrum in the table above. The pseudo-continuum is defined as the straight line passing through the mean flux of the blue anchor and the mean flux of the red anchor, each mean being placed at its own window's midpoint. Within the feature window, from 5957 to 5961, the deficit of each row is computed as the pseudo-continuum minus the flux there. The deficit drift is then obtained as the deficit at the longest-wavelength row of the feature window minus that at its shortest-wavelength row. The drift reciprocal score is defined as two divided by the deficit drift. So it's 1.6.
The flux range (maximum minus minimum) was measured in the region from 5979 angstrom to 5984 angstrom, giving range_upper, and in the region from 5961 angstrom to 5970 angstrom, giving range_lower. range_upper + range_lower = 7.7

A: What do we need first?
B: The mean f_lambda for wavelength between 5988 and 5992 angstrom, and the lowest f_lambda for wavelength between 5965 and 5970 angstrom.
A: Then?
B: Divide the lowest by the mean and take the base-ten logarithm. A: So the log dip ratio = -0.05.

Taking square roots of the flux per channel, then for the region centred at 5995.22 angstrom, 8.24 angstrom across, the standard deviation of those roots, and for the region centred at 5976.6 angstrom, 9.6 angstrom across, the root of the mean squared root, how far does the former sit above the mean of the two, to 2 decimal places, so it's -2.19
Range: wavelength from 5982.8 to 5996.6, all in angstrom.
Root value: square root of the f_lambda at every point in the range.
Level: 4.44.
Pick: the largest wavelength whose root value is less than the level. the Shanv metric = 5990.37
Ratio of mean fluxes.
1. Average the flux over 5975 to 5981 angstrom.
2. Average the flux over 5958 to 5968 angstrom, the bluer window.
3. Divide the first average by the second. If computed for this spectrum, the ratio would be 1.06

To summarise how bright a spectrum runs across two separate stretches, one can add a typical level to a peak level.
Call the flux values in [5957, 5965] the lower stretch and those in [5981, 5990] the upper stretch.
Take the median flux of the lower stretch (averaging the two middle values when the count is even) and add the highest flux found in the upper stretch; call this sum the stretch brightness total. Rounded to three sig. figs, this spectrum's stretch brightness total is 41.5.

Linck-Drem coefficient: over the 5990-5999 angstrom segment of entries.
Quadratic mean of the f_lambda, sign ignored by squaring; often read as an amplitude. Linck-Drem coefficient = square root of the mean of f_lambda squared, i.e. 20.1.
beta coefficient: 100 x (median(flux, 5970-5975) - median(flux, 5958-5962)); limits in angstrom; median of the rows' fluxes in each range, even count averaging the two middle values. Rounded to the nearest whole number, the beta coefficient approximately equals -100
